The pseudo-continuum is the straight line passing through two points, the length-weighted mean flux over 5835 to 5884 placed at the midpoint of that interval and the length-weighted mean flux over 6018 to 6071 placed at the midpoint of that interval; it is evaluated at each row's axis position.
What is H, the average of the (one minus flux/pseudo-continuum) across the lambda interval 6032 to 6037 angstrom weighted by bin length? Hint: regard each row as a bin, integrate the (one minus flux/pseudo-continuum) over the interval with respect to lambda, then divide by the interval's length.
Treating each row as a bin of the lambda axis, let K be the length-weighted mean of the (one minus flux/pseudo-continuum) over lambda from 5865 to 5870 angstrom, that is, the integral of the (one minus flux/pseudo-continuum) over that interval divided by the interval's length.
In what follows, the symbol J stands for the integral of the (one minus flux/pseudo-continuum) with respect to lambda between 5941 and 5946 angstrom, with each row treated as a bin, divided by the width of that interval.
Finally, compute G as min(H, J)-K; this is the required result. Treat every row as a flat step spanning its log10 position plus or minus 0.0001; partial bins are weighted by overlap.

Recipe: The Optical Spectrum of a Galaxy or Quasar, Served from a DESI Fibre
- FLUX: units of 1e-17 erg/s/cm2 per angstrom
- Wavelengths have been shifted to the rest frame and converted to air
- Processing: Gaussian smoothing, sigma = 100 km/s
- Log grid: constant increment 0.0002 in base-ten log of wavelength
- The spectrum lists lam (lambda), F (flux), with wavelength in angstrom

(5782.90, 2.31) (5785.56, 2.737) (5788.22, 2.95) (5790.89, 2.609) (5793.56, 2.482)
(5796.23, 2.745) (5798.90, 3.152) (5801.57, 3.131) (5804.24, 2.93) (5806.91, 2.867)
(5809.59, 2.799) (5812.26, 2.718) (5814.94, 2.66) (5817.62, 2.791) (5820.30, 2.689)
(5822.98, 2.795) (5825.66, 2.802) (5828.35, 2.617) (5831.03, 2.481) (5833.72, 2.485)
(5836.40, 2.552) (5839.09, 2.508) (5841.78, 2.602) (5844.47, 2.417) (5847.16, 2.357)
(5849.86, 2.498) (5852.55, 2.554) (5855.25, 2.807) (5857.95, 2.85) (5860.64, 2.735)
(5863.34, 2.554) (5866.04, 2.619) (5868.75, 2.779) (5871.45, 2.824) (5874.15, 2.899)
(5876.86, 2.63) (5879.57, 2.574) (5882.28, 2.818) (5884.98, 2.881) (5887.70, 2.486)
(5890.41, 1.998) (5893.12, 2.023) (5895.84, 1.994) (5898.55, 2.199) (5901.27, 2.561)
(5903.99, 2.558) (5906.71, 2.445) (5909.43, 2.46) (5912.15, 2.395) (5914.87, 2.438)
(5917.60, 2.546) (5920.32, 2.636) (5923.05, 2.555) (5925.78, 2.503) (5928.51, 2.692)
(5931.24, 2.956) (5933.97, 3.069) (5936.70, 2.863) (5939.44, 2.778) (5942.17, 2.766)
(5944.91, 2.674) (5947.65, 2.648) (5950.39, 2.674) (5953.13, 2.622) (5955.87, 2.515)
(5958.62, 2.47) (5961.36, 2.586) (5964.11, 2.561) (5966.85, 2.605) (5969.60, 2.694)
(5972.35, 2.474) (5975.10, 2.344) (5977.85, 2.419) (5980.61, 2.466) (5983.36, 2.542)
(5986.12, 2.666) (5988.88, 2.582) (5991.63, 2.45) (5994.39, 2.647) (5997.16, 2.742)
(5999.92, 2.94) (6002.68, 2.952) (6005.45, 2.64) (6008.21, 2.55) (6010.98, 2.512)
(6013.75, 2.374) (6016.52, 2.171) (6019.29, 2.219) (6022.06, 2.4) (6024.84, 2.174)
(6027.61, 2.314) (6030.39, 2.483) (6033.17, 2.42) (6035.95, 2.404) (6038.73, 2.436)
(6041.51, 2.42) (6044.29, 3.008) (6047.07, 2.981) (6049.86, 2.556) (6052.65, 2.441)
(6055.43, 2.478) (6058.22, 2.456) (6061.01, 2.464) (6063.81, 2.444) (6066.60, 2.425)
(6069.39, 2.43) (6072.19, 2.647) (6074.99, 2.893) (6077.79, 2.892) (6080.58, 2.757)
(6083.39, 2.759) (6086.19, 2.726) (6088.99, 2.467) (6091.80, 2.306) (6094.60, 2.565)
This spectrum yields -0.04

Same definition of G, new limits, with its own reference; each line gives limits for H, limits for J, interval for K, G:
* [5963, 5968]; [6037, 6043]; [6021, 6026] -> -0.10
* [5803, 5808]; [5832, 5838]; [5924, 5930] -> -0.07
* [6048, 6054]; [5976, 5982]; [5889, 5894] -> -0.26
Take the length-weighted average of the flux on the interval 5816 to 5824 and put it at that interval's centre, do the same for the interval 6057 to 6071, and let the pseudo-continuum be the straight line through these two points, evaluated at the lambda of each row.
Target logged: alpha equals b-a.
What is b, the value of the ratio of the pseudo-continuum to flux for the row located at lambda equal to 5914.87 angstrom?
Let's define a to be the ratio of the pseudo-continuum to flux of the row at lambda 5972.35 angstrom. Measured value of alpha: 0.04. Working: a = 1.04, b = 1.08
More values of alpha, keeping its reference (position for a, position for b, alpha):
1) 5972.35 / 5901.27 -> 0.00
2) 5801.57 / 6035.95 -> 0.15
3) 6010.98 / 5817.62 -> -0.01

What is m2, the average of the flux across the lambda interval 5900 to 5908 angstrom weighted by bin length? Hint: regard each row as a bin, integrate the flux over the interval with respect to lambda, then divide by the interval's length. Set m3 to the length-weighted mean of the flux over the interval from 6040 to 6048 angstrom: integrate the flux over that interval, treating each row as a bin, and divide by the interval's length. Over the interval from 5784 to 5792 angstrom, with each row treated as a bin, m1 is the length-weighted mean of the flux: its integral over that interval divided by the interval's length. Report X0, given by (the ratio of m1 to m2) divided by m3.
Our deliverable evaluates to 0.39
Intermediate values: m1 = 2.8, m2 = 2.52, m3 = 2.79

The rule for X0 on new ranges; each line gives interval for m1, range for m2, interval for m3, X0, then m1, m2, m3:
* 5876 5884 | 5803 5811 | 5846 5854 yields 0.38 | 2.7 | 2.86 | 2.47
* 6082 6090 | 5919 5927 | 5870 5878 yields 0.37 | 2.7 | 2.56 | 2.79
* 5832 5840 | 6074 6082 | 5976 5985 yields 0.36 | 2.5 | 2.84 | 2.47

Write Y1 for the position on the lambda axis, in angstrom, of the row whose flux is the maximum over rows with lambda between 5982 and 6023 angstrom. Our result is 6002.68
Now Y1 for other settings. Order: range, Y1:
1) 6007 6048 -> 6044.29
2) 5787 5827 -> 5798.90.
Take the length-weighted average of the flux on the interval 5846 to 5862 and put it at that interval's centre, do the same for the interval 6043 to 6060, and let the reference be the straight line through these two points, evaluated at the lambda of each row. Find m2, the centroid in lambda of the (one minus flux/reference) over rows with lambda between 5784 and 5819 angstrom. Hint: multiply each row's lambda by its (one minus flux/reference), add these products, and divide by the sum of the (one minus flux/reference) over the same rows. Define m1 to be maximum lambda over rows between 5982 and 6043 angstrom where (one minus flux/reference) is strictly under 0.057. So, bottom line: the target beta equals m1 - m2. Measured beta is 209.1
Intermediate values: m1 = 6010.98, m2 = 5801.9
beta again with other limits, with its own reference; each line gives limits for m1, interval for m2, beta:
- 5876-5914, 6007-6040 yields -119.6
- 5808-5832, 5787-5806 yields 29.3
